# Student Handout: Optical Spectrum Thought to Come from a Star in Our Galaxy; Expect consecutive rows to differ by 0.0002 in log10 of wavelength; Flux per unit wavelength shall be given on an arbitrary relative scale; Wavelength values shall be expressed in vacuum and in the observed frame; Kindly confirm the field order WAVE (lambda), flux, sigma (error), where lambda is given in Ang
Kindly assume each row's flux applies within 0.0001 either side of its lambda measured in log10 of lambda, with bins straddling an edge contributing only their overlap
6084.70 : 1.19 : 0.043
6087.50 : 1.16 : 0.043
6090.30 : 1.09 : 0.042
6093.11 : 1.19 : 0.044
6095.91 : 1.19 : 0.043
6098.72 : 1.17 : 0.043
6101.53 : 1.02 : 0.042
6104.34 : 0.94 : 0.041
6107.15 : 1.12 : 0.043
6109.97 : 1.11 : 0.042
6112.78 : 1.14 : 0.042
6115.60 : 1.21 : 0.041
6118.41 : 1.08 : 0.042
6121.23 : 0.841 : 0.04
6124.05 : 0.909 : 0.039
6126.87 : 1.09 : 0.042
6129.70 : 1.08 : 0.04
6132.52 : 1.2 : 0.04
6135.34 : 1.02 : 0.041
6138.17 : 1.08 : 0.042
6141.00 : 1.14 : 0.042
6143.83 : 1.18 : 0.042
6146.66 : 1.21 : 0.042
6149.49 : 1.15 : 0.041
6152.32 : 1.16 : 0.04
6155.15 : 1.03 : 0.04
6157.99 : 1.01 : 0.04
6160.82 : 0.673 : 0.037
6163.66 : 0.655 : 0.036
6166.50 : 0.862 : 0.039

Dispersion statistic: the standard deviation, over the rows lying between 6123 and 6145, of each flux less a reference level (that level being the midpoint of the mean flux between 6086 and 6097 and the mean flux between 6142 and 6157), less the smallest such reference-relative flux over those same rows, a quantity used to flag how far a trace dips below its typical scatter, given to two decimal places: 0.33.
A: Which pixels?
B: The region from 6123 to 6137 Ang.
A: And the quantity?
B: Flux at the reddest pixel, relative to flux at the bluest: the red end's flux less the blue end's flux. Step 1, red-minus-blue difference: 0.11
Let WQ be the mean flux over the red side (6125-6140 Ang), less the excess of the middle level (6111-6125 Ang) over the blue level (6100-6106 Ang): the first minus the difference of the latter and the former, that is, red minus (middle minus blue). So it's 1.04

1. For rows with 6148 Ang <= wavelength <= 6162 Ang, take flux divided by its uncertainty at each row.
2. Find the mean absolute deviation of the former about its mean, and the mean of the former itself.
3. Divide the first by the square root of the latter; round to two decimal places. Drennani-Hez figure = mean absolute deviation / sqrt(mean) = 0.56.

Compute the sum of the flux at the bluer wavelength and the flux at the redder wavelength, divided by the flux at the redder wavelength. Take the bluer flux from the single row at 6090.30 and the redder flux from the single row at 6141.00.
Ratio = 2.0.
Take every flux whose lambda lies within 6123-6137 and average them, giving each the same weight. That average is 1.06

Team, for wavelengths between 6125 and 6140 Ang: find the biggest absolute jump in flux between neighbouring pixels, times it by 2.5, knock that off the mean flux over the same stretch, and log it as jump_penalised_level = 0.64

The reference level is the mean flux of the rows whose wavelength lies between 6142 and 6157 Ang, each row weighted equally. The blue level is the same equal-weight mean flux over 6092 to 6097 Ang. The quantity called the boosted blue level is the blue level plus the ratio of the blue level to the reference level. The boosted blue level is 2.23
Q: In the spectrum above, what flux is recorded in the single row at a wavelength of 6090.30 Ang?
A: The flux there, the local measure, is 1.09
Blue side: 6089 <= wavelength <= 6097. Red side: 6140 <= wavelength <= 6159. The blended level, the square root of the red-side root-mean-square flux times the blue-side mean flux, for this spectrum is 1.14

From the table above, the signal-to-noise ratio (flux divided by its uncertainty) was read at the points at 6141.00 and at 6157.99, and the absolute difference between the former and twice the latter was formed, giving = 23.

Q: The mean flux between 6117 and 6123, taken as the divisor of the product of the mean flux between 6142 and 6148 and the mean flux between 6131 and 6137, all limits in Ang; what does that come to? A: 1.38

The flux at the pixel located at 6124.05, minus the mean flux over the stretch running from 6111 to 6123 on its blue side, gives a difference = -0.2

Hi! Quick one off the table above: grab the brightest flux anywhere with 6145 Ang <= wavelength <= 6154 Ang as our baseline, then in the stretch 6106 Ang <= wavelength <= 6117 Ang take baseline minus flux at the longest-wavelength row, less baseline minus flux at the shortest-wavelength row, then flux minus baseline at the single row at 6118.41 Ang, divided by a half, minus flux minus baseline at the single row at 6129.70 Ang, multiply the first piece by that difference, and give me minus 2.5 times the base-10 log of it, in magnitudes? 4.83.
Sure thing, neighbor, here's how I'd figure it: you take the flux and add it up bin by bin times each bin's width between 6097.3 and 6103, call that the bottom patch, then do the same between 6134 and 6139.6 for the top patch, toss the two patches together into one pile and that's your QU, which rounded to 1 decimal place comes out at 12.1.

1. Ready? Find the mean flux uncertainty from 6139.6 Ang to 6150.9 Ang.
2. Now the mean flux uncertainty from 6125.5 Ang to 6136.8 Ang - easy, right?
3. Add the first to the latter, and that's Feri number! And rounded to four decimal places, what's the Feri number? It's 0.0825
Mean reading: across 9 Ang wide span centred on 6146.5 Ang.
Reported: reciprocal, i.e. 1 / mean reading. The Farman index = 0.85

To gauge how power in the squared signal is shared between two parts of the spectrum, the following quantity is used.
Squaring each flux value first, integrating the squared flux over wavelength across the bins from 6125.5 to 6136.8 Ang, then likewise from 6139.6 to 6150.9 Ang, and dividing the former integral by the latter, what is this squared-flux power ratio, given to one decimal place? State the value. 0.9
